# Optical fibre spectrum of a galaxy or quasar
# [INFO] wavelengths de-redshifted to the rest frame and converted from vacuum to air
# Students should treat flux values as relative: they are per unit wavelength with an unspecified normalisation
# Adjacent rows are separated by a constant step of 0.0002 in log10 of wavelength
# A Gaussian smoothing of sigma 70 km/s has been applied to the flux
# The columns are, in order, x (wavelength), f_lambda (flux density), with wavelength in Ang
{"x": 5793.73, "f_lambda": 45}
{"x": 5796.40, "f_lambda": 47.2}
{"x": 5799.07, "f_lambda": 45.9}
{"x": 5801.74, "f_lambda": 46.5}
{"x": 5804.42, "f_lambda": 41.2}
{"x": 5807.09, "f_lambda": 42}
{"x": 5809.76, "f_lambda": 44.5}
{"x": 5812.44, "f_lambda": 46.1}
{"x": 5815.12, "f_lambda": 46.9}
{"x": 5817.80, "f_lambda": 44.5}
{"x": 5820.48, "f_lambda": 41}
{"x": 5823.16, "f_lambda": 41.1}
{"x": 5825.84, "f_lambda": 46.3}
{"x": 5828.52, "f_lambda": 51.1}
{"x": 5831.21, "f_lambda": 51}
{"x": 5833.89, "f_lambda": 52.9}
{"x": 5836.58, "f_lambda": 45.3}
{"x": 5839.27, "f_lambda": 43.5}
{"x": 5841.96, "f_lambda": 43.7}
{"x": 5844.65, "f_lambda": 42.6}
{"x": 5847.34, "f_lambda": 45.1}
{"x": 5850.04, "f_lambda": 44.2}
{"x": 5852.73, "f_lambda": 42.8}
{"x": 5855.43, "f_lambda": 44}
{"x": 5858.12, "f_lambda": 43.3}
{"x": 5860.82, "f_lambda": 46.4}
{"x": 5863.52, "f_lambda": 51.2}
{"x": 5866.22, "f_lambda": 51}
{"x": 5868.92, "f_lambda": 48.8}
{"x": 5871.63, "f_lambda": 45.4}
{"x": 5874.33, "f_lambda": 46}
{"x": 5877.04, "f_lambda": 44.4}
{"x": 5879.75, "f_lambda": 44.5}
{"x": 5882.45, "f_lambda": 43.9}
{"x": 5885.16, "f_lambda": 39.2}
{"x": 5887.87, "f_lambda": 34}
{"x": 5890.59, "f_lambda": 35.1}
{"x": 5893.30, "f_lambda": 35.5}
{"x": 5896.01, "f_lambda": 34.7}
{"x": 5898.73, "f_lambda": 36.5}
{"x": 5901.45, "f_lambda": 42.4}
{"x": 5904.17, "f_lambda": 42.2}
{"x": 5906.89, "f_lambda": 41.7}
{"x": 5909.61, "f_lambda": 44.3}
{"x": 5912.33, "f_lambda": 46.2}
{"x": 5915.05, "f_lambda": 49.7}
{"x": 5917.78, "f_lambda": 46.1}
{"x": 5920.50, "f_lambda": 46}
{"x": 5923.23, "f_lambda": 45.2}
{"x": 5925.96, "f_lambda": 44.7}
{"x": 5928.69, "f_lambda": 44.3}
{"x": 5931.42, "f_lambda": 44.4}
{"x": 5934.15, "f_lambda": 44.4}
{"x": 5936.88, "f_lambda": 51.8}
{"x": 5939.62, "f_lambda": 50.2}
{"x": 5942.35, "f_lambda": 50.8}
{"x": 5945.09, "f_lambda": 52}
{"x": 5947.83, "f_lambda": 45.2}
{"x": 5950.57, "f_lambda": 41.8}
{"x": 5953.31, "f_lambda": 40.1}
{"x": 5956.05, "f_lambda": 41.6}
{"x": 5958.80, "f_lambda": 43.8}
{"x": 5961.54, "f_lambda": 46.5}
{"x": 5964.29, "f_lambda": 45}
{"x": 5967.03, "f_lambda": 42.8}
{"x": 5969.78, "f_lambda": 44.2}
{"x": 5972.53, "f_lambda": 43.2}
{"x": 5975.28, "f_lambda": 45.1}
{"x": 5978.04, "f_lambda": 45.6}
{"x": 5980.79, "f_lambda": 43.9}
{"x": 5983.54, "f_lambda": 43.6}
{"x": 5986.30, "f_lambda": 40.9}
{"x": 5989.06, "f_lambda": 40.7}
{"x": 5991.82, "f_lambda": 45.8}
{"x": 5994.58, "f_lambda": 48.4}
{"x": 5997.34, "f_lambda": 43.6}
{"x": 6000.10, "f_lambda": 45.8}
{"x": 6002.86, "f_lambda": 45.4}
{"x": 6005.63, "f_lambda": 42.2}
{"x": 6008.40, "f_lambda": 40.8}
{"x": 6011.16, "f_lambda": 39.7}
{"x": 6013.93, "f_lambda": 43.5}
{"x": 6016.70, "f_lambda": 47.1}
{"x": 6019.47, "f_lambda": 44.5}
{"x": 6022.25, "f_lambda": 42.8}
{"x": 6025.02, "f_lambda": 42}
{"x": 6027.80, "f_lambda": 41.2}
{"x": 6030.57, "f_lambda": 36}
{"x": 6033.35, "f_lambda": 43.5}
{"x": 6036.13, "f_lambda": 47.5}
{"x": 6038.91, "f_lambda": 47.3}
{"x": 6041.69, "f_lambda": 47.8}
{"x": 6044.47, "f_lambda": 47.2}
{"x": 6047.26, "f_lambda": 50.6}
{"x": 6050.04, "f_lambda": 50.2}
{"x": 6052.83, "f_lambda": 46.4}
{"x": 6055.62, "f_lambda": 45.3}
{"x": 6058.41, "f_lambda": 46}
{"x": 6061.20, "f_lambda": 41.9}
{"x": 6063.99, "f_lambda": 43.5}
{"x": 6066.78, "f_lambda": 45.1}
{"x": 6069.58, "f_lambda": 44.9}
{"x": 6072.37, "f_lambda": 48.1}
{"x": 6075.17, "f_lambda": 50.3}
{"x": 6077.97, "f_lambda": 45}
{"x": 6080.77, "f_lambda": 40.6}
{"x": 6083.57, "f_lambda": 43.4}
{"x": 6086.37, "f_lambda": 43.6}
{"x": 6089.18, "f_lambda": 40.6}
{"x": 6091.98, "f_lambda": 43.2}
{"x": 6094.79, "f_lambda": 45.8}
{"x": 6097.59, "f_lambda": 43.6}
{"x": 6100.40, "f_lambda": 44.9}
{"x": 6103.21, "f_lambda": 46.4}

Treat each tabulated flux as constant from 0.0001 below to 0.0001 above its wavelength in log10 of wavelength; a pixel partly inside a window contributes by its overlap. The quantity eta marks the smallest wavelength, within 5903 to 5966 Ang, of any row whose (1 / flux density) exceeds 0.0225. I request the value 5904.17 Ang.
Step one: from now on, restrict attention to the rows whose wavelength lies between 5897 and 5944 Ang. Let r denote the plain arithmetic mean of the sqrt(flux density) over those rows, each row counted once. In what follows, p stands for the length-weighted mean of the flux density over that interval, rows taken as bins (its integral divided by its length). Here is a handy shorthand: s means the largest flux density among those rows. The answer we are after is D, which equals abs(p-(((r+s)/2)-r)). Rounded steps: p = 45.3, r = 6.73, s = 51.8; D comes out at 22.8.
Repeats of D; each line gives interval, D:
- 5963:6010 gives 23.0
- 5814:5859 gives 22.2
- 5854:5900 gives 20.2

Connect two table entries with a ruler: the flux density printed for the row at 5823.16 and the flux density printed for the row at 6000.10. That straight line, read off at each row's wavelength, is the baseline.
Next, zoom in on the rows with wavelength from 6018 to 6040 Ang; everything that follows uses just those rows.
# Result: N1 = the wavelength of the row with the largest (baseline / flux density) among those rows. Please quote 6030.57 Ang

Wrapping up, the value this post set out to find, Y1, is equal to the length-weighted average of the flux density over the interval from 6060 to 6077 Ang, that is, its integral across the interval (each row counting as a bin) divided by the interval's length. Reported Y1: 45.7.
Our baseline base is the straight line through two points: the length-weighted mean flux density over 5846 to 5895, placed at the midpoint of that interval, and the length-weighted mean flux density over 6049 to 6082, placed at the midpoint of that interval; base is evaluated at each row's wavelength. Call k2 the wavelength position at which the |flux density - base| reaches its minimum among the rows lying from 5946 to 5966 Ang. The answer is 5964.29 Ang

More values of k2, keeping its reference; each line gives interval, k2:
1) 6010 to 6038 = 6019.47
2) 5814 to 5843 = 5839.27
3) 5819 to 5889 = 5858.12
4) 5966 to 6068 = 6055.62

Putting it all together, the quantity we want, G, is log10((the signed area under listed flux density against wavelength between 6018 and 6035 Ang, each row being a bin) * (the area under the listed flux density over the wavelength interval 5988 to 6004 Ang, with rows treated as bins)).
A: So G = 5.71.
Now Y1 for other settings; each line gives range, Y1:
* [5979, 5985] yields 43.9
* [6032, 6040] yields 46.1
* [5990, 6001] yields 45.7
